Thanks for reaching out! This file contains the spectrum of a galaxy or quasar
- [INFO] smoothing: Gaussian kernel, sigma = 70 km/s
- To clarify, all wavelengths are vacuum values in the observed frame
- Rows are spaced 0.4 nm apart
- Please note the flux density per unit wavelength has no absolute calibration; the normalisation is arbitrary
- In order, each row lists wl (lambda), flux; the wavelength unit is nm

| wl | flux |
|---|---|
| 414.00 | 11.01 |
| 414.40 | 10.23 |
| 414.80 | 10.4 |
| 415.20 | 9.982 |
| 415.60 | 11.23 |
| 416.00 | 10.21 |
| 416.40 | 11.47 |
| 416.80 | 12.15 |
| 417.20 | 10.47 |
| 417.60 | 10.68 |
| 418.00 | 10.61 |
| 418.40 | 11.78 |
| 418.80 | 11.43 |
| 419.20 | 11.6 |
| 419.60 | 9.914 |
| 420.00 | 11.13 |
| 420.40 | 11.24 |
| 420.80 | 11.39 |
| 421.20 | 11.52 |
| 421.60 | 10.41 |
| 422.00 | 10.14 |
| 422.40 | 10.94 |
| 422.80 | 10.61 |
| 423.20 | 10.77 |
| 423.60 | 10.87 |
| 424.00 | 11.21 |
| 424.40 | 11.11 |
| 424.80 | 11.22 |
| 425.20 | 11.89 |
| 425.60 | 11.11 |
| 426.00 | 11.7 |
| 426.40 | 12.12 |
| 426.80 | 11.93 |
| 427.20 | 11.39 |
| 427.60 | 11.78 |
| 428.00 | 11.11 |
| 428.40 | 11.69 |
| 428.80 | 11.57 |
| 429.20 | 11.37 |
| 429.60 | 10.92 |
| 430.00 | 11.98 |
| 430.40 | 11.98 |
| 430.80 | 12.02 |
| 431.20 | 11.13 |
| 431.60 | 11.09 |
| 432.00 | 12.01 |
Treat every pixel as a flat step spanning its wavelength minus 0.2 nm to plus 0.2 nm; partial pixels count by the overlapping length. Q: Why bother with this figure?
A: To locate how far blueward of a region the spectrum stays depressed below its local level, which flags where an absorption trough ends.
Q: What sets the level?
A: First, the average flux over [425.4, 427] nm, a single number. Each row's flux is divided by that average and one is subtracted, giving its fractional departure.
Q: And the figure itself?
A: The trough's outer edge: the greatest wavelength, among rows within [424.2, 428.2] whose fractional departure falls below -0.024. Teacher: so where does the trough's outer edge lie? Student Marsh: 428.00 nm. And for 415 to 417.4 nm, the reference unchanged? 417.20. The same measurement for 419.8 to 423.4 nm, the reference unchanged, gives 423.20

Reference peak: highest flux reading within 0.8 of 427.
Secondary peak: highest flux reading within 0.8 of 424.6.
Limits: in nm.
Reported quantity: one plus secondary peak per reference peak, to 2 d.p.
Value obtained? 1.98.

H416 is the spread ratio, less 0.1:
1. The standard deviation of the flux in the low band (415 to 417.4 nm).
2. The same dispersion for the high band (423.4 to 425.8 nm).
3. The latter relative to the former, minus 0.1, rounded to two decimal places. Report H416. 0.31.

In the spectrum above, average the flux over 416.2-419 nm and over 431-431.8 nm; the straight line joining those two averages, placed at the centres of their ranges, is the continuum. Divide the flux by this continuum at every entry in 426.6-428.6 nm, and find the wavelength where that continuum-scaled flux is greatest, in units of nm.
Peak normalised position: 426.80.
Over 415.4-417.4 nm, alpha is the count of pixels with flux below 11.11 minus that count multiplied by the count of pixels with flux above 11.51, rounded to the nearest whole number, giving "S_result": 0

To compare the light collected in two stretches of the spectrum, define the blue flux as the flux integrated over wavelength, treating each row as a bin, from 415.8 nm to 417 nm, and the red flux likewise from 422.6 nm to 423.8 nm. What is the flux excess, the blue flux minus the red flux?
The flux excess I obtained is 0.63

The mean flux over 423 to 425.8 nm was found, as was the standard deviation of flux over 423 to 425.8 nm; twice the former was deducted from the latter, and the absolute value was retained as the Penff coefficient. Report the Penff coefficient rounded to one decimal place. 22.0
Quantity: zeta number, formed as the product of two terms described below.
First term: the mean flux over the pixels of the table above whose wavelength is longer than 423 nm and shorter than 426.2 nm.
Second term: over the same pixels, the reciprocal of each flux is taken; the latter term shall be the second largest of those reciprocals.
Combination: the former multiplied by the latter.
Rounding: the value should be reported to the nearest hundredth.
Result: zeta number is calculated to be 1.03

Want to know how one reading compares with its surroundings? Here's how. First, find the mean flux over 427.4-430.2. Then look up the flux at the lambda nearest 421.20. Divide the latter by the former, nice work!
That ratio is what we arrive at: 1.00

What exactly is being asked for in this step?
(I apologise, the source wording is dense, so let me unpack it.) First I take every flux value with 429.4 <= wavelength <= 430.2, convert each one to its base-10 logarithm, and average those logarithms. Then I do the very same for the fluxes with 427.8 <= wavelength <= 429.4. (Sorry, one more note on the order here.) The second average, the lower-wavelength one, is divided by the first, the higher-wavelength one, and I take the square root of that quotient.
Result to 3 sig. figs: 1.00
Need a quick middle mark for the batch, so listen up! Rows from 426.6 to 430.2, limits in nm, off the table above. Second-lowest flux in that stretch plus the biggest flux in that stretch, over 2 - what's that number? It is 11.5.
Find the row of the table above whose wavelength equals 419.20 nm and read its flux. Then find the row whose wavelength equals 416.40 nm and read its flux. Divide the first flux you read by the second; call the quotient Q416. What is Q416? 1.01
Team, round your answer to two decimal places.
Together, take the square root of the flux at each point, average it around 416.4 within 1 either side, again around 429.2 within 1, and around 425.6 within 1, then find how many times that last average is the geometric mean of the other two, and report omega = 1.01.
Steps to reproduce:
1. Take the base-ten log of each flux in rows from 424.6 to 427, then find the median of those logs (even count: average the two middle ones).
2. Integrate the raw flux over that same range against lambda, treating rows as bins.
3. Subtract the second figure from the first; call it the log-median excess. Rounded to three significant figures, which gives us -26.9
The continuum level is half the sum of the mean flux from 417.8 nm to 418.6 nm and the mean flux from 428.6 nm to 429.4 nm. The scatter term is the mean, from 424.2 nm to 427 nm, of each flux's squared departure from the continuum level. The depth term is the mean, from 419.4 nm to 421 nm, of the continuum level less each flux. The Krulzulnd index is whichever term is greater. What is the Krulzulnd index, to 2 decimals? 0.41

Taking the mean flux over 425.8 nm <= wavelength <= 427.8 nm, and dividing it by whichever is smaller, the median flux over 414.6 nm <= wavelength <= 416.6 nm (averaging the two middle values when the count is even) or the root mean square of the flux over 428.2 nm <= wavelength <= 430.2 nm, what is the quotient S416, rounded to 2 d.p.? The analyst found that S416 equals 1.13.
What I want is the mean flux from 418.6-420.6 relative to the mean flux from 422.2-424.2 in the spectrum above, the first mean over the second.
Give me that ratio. 1.02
